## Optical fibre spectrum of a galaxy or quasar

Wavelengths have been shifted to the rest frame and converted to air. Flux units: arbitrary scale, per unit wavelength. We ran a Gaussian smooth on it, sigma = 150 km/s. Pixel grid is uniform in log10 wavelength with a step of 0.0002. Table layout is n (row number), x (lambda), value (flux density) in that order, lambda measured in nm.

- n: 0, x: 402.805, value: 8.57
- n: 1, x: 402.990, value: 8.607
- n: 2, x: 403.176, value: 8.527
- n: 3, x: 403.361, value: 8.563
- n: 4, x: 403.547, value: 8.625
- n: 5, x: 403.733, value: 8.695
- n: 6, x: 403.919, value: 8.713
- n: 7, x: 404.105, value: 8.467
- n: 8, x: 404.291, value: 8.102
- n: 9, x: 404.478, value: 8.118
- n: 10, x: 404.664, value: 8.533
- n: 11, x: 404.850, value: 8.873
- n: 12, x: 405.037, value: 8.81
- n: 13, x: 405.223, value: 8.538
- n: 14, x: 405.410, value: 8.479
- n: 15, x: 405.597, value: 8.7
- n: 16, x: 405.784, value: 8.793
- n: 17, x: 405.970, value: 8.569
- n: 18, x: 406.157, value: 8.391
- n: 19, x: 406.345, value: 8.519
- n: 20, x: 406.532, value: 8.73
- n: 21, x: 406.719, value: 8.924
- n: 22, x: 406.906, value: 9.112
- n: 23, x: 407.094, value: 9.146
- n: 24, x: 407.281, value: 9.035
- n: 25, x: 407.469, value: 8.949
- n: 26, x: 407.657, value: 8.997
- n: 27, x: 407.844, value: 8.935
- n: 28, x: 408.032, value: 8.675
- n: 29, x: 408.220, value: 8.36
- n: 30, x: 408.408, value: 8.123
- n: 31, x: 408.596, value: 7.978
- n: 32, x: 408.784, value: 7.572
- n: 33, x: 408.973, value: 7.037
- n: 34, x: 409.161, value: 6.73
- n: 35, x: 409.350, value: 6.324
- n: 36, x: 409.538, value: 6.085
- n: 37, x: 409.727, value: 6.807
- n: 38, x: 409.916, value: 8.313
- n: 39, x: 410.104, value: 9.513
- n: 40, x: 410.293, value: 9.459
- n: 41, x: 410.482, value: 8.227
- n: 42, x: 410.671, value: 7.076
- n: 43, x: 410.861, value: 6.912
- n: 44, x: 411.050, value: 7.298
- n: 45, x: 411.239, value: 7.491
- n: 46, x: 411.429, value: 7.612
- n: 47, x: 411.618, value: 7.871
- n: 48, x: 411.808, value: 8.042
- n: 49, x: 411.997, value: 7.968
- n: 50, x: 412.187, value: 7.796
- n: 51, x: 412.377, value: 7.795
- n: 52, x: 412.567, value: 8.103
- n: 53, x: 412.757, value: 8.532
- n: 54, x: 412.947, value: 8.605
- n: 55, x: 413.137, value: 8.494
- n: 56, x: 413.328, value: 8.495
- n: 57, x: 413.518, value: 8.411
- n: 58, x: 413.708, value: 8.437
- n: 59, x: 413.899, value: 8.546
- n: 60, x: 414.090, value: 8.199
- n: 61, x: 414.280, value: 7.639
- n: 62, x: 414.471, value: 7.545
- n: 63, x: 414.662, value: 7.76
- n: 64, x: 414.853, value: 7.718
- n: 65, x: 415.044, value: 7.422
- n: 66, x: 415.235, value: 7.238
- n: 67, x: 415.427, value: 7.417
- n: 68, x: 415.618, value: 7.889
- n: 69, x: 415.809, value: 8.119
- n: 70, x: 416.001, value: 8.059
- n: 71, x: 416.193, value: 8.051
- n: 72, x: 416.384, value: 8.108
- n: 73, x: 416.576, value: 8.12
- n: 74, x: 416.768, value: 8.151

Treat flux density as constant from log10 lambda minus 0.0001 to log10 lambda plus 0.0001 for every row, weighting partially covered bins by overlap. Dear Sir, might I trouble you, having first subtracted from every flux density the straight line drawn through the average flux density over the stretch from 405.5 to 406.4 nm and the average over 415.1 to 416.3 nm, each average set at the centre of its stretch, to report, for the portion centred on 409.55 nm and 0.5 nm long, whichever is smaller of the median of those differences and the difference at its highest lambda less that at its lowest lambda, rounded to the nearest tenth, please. -2.0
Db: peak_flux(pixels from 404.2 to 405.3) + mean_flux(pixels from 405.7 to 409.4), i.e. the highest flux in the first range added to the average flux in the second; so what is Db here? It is 17.2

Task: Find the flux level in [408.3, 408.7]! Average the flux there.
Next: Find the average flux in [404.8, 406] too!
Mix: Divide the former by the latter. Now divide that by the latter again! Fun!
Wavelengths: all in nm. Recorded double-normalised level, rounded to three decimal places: 0.107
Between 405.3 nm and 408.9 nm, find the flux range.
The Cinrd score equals 1.57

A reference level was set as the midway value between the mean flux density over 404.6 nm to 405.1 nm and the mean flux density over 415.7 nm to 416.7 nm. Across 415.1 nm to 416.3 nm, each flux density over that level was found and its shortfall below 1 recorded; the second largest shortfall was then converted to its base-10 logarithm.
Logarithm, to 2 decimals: -0.93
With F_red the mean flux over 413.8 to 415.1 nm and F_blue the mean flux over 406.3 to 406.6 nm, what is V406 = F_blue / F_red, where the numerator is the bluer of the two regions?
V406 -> 1.10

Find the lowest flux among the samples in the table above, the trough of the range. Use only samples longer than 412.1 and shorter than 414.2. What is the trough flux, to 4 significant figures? 7.795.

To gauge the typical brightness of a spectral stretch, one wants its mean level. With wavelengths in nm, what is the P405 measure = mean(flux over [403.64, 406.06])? 8.6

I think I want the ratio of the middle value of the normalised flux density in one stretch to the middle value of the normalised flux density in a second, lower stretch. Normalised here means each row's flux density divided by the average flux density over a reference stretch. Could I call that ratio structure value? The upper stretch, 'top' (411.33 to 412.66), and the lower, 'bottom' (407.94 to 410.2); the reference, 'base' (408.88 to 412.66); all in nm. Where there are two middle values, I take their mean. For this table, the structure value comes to 1.01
